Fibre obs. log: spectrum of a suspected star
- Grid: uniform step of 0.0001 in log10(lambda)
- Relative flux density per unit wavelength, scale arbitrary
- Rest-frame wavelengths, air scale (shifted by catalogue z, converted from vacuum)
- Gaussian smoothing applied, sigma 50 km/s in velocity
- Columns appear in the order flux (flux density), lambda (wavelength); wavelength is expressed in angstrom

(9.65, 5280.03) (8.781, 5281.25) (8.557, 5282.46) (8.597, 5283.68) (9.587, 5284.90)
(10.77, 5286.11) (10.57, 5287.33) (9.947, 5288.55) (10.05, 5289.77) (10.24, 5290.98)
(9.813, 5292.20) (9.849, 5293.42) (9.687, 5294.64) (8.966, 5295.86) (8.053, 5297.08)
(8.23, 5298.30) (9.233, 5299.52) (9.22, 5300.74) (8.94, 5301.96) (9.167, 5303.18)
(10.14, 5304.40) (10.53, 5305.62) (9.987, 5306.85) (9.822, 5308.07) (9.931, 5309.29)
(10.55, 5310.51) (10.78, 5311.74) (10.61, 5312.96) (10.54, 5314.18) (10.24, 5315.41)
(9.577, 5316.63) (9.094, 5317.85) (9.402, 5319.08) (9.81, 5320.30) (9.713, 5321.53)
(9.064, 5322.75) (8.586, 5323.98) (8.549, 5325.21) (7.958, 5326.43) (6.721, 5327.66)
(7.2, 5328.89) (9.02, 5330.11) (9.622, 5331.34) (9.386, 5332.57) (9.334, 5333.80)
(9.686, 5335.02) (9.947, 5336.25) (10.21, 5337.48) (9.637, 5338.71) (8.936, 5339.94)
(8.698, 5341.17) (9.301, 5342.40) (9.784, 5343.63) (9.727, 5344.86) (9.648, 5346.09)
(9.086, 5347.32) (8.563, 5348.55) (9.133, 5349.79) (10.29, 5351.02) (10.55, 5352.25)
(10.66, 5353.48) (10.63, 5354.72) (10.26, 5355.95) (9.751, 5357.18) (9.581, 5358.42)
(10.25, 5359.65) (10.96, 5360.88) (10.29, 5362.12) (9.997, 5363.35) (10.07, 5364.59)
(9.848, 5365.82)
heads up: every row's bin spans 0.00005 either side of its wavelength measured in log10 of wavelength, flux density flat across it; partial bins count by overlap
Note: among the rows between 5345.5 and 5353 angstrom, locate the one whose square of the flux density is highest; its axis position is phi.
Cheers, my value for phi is 5352.25 angstrom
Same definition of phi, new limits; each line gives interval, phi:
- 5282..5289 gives 5286.11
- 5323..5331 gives 5330.11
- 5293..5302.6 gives 5293.42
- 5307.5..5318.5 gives 5311.74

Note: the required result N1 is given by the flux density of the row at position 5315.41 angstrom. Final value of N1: 10.24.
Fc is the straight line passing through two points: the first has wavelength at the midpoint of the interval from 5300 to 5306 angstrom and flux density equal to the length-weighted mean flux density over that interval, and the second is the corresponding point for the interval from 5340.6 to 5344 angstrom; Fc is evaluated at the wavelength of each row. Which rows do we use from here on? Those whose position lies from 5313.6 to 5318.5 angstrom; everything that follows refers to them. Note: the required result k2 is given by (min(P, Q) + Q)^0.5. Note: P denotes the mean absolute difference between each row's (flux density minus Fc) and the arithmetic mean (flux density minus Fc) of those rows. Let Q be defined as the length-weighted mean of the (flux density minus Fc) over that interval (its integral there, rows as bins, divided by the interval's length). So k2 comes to 0.90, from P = 0.5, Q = 0.4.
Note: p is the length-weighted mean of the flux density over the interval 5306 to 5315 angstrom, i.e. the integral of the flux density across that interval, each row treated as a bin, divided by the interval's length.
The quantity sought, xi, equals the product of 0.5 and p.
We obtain 5.16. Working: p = 10.3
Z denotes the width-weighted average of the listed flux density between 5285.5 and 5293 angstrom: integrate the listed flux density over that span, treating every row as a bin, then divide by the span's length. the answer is 10.2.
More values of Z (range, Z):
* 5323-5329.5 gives 7.9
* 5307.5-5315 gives 10.4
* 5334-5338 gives 9.9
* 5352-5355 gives 10.6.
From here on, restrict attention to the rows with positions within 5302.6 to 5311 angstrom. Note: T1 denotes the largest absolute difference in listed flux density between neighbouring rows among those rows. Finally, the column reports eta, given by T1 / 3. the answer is 0.32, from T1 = 0.97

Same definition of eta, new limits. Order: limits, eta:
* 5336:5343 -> 0.23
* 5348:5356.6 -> 0.39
